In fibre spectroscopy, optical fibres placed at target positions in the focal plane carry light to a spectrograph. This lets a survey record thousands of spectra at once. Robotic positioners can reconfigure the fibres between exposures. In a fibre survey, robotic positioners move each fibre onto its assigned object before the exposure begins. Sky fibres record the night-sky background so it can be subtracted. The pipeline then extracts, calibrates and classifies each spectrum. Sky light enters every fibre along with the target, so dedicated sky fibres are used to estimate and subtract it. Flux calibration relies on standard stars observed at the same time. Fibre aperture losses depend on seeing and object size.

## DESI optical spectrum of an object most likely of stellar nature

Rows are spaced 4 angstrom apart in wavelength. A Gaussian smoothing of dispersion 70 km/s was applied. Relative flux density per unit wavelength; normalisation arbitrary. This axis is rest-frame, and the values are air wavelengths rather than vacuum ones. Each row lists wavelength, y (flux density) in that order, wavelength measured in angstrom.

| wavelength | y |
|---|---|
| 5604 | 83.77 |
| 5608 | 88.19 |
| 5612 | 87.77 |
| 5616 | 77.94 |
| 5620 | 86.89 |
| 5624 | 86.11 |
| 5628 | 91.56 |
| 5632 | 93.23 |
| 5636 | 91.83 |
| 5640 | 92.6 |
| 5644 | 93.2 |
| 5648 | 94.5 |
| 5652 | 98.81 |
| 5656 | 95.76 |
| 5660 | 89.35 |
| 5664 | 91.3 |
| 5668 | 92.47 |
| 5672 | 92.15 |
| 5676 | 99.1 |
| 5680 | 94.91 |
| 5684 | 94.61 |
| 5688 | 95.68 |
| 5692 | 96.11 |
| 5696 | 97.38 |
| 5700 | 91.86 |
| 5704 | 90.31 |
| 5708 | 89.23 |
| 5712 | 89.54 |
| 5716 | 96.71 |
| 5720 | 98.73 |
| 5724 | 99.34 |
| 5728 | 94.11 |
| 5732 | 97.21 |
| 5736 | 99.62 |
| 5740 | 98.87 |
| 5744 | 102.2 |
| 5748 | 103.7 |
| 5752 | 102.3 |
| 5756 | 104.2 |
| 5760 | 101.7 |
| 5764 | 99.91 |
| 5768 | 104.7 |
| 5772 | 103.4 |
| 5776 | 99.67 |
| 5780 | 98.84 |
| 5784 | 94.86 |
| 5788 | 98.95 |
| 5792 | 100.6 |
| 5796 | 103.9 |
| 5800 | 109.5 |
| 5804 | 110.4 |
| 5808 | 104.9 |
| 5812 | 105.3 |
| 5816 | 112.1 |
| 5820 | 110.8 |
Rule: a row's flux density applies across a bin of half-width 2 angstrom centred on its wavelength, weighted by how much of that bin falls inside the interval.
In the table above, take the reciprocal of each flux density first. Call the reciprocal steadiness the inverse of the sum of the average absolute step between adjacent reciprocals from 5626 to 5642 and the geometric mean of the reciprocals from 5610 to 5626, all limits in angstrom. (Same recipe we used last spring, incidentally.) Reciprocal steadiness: 84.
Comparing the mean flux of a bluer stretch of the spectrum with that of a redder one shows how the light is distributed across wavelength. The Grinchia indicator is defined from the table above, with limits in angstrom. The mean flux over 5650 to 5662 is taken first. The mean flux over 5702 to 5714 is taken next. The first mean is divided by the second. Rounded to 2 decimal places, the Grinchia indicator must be 1.06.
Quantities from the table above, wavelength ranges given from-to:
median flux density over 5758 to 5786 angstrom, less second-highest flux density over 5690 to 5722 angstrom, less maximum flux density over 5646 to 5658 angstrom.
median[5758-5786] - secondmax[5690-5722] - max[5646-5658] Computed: -96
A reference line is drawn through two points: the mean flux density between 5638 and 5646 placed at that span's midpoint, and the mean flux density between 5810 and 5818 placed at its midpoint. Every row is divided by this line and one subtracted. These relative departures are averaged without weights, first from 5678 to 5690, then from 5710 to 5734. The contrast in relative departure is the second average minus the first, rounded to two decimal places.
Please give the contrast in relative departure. -0.03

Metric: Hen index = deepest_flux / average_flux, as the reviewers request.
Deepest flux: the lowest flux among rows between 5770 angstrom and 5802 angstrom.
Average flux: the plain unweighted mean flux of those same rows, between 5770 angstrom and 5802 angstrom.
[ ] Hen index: 0.94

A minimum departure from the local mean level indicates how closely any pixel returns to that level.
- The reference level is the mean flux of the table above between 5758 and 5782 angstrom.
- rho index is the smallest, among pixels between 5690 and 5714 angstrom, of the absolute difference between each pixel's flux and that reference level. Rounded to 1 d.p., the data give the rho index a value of 4.0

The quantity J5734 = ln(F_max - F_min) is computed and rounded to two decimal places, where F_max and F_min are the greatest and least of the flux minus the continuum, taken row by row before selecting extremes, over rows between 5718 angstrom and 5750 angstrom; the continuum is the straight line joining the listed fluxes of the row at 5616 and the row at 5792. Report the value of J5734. 1.95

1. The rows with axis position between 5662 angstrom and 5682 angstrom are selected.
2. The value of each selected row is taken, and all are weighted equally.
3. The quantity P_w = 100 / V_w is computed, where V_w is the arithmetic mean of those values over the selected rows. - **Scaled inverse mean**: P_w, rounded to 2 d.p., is 1.06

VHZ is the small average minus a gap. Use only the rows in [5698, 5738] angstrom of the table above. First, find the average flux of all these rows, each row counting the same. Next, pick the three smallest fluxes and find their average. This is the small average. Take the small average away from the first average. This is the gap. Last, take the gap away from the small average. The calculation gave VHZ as 84.7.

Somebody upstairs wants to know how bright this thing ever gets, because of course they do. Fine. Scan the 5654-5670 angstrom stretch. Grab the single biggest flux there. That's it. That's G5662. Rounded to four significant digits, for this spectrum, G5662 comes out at 95.76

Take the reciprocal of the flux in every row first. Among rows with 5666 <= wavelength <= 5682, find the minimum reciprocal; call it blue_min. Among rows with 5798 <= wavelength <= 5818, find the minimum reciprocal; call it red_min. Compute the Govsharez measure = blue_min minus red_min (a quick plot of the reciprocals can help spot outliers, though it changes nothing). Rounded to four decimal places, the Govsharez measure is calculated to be 0.0012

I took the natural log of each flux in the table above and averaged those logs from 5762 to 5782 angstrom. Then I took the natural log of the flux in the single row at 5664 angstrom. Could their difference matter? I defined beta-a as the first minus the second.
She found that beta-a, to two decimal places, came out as 0.10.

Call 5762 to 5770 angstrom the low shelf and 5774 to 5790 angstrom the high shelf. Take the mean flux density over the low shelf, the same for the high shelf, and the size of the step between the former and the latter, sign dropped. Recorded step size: 4.2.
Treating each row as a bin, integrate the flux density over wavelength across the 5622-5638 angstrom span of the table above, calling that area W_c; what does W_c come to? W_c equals 1451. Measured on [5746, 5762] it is 1648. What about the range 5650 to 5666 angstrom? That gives 1501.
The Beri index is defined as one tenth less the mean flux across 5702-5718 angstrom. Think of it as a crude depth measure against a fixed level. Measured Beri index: -91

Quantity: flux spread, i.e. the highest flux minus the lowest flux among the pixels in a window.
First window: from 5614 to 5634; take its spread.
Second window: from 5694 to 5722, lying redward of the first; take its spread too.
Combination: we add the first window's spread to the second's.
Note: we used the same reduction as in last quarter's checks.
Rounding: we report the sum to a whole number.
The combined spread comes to 25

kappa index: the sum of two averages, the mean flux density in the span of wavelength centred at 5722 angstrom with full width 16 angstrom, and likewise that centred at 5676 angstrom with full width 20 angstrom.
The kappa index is 192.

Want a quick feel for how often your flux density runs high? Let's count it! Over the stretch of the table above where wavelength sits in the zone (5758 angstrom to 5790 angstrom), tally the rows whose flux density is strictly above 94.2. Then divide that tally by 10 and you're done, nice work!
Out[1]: 0.80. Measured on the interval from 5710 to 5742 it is 0.60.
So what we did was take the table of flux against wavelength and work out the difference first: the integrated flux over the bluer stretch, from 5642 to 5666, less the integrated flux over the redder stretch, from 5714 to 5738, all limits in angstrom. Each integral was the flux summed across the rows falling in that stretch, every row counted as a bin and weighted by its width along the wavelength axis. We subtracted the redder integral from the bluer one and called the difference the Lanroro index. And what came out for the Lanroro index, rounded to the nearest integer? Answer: -91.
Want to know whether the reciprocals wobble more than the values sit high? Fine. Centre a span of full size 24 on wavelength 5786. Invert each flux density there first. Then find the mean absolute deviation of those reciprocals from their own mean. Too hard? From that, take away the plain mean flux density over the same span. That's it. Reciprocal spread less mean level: -99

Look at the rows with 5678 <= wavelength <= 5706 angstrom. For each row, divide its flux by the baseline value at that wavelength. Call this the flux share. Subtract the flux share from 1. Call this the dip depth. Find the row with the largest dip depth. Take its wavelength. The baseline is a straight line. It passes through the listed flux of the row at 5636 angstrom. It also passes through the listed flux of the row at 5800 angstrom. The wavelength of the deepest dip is 5704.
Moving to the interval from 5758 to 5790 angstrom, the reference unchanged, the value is 5784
